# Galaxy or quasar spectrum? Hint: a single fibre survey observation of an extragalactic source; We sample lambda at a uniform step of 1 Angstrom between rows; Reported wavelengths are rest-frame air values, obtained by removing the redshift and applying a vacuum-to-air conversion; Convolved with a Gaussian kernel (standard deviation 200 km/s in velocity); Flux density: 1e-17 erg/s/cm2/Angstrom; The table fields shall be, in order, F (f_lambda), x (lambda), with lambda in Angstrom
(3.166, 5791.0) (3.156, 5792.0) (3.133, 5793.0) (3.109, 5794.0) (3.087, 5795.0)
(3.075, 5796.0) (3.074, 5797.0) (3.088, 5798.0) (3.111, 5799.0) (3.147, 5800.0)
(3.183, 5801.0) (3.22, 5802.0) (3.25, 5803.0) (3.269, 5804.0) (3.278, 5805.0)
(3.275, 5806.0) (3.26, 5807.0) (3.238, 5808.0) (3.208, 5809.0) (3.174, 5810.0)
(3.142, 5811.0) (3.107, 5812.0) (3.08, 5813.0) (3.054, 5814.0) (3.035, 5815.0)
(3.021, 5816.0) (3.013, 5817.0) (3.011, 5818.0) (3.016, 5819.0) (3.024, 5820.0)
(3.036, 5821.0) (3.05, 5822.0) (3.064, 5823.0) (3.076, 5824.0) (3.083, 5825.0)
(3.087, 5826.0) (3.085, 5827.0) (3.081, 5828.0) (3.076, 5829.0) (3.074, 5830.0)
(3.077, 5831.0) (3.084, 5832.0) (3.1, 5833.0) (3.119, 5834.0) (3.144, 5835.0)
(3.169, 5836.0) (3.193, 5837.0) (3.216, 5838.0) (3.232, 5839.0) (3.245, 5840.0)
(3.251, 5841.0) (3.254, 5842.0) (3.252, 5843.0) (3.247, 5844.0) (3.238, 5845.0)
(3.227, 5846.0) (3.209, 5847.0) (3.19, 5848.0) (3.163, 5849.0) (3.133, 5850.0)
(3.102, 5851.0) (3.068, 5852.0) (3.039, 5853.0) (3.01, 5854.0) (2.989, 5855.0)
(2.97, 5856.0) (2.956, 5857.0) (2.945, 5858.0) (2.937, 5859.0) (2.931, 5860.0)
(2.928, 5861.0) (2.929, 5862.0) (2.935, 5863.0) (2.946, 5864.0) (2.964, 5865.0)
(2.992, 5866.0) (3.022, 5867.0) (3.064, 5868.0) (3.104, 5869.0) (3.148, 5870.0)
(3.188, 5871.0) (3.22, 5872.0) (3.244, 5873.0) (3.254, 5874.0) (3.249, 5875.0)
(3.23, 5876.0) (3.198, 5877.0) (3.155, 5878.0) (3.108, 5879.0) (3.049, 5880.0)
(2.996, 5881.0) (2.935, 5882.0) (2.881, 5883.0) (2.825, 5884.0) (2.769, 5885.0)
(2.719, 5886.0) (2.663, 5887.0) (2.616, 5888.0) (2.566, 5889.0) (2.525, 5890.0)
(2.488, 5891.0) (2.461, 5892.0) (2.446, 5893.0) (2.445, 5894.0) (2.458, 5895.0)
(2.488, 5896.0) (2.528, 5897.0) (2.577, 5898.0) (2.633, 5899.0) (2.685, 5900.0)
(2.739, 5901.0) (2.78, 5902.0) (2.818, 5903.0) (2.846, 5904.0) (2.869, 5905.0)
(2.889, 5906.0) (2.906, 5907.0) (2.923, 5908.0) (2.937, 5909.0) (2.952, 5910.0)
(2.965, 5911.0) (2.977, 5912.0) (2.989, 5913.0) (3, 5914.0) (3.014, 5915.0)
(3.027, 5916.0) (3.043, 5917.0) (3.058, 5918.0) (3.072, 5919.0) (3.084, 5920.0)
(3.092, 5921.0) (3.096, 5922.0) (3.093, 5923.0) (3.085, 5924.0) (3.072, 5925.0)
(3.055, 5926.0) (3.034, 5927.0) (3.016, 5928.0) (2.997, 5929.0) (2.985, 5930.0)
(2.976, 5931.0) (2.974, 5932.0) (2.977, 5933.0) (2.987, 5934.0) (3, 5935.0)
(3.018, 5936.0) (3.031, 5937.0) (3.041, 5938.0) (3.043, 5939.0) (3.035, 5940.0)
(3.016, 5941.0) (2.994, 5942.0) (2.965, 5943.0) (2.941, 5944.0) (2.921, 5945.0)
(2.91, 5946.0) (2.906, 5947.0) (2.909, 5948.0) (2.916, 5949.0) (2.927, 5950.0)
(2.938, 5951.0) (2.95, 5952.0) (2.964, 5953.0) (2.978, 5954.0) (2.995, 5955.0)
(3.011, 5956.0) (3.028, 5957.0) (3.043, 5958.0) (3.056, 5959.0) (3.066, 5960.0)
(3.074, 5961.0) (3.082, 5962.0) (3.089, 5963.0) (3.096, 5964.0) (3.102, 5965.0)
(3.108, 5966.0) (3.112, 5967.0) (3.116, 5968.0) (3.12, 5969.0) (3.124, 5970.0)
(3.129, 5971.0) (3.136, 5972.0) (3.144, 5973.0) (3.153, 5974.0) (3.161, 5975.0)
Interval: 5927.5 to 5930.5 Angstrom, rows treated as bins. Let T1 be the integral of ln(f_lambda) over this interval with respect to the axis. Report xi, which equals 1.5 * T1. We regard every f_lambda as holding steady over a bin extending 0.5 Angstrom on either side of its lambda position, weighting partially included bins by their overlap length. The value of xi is 5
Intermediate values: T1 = 3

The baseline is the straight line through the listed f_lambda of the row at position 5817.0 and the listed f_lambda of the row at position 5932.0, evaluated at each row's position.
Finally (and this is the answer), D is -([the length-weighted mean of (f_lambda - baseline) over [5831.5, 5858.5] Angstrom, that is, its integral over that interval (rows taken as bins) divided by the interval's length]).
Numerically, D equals -0.14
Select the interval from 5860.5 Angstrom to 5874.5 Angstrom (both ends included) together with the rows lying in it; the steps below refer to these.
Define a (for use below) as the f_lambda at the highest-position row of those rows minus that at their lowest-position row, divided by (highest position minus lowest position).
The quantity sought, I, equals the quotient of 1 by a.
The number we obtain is 40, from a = 0.025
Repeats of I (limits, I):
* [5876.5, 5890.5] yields -19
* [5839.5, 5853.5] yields -63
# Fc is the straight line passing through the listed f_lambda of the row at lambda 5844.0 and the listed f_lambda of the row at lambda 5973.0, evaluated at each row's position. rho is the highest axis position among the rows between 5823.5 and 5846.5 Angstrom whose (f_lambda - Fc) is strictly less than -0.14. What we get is 5833.0 Angstrom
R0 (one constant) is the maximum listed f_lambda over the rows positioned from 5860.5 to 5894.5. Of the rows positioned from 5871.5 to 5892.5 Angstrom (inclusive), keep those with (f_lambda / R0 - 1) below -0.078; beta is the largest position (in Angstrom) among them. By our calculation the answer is 5892.0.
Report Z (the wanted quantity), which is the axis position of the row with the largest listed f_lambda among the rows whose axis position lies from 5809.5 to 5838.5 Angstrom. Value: 5838.0 Angstrom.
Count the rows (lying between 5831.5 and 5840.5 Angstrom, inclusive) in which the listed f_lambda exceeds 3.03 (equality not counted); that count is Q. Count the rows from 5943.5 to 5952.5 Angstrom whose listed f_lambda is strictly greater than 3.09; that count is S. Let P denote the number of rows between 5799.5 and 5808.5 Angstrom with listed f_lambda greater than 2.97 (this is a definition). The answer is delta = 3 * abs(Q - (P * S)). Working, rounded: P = 9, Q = 9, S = 0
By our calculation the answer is 27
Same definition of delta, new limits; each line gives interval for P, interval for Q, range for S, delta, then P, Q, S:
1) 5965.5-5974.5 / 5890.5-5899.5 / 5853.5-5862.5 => 0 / 9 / 0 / 0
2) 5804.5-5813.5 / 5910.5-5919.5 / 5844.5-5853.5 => 180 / 9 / 3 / 7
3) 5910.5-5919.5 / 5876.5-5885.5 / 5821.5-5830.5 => 12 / 8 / 4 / 0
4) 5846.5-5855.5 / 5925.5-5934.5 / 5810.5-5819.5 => 48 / 9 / 2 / 2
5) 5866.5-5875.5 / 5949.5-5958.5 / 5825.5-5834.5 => 51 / 9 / 1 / 2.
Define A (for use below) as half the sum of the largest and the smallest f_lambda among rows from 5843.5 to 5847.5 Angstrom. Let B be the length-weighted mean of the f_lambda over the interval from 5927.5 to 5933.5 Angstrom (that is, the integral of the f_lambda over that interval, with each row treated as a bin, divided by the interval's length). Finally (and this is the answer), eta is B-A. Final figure -0.24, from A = 3.23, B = 2.99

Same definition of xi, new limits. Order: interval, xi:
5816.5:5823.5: 12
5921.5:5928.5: 12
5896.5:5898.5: 3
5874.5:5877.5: 5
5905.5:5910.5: 8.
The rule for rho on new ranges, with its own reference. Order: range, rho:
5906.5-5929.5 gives 5929.0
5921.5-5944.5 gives 5944.0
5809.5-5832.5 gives 5832.0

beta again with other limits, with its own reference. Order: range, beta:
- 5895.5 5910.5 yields 5910.0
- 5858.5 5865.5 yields 5865.0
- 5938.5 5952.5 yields 5952.0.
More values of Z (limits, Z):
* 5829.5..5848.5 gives 5842.0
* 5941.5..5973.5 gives 5973.0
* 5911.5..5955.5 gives 5922.0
